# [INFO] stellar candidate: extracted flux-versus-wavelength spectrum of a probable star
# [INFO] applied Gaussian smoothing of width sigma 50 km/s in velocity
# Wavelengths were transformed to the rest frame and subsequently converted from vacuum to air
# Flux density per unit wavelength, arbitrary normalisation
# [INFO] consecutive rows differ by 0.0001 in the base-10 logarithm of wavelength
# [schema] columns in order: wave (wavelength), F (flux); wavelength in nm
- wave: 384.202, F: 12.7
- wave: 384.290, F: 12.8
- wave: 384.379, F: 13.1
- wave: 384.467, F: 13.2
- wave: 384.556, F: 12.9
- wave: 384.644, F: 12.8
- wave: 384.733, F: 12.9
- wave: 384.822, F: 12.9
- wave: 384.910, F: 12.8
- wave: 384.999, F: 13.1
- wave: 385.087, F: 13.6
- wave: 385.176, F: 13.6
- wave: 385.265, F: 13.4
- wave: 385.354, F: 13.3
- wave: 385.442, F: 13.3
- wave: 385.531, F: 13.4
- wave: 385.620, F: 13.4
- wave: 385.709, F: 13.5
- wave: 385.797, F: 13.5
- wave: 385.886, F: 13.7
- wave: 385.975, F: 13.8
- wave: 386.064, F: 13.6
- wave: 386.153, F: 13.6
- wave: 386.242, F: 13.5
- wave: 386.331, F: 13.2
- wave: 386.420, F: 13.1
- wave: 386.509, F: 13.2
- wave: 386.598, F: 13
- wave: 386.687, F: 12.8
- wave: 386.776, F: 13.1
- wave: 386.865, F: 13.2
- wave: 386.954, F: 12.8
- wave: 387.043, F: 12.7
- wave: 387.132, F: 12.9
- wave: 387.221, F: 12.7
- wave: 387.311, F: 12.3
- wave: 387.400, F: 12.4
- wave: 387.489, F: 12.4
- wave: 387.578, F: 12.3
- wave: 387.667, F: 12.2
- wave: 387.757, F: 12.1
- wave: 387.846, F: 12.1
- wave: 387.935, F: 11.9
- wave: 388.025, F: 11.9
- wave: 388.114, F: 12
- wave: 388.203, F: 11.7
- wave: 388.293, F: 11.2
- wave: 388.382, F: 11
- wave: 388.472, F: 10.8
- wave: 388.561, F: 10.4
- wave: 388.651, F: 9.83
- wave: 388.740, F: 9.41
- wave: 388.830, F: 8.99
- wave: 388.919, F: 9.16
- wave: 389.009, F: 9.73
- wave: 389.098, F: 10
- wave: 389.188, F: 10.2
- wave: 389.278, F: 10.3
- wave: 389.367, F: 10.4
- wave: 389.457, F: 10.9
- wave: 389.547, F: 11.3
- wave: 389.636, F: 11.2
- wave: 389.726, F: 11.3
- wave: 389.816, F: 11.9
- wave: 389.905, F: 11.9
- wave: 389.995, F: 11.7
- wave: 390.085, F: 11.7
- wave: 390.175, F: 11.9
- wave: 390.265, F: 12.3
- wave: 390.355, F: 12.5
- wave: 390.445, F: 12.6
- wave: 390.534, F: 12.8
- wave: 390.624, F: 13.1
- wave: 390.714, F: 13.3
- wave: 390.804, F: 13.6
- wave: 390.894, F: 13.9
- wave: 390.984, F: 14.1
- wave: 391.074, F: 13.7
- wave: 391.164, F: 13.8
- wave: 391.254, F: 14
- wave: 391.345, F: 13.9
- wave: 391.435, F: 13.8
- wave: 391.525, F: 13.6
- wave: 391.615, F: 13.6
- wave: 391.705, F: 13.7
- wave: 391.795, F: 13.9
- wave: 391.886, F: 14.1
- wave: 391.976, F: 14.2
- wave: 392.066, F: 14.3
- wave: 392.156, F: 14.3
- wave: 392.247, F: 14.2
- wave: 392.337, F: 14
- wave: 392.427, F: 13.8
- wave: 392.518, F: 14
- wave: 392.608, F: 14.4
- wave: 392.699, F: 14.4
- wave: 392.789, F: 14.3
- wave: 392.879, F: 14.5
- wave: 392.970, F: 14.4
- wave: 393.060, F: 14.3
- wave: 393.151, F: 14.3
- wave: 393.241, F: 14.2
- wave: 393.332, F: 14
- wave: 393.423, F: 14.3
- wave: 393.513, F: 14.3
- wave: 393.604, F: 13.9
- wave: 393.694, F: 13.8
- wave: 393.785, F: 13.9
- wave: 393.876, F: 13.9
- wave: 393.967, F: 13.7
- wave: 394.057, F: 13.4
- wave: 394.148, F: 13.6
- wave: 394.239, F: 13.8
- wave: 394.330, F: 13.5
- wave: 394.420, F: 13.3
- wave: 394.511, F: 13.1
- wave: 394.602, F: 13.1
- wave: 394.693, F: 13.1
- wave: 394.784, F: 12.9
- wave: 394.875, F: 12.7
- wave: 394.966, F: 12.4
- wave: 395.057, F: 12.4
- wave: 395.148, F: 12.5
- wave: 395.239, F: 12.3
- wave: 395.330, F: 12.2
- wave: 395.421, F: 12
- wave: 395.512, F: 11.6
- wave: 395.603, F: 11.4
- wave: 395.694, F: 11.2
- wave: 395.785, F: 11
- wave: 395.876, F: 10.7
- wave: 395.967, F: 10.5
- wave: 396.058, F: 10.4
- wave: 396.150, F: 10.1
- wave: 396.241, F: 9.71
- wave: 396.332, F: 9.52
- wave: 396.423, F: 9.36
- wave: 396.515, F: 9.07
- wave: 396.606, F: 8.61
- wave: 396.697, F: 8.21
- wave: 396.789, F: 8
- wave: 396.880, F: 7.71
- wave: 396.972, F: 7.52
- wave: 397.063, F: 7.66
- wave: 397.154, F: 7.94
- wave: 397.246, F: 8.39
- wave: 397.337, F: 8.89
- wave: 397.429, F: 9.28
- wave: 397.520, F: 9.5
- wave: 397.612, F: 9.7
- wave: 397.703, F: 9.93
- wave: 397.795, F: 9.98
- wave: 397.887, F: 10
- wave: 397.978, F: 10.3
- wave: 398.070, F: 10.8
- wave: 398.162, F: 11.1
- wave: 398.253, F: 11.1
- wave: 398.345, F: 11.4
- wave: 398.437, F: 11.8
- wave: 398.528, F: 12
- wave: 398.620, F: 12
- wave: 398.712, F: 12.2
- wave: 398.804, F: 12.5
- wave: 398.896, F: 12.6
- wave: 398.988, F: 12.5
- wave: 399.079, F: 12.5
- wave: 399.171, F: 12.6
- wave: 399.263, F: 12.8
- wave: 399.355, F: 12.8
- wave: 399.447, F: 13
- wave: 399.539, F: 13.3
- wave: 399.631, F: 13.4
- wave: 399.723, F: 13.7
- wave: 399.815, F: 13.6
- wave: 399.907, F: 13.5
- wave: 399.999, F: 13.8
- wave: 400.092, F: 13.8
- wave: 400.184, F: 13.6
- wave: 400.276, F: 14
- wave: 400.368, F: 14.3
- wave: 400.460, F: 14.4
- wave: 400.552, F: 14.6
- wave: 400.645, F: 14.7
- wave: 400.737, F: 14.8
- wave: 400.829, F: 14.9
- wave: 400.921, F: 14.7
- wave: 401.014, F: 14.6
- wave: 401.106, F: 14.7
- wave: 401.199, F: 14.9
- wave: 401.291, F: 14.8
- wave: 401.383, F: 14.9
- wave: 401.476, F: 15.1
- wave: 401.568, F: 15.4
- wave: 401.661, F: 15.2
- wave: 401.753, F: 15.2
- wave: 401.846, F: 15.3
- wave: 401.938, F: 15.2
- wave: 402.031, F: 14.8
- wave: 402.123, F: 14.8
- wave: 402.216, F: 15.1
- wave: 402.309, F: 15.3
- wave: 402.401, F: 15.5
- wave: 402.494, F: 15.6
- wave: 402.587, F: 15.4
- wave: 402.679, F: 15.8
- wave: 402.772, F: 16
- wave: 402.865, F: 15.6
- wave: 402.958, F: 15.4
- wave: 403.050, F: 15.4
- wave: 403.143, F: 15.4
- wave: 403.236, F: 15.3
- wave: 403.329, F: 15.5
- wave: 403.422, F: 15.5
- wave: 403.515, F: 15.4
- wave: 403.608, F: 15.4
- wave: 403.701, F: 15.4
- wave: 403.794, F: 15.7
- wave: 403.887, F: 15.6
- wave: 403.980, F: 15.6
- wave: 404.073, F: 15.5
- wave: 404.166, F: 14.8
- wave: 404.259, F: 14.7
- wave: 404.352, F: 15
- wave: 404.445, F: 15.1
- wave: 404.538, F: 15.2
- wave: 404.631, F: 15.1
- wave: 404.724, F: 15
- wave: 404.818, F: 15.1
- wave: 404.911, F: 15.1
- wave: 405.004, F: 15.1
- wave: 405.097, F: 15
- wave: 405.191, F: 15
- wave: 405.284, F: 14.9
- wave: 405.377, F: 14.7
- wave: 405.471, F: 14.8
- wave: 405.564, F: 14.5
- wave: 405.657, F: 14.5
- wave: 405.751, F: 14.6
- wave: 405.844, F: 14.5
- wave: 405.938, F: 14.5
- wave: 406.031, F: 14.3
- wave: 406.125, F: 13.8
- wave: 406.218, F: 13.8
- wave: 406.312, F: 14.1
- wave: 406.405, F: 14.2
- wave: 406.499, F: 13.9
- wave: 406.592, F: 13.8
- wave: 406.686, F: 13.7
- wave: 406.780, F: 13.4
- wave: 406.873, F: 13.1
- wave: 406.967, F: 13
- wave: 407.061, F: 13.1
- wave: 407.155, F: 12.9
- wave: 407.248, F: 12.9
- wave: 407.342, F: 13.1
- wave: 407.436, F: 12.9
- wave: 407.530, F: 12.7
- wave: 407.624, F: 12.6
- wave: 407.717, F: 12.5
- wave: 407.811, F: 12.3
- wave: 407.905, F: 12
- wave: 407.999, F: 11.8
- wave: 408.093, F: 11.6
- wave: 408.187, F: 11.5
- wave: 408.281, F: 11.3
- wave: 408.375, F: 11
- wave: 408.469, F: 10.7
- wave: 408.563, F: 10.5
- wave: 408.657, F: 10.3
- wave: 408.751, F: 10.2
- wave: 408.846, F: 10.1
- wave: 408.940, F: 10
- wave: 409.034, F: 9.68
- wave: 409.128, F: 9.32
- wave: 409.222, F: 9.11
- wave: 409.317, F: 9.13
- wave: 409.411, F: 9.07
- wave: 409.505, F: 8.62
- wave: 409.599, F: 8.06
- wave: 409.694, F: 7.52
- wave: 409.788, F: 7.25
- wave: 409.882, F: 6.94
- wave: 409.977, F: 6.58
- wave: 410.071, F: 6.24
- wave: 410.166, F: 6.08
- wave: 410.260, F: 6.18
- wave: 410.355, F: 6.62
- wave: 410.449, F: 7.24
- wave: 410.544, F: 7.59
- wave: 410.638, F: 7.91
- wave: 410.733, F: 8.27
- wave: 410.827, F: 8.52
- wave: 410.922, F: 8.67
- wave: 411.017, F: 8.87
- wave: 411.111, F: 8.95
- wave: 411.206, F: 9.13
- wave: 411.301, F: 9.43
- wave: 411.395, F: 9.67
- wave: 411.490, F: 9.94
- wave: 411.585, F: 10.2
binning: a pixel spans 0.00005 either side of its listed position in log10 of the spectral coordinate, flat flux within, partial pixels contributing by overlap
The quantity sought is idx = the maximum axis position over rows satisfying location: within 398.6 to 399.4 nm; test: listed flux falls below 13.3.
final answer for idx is 399.355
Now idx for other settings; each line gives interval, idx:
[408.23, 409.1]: 409.034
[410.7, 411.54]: 411.490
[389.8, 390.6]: 390.534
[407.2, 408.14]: 408.093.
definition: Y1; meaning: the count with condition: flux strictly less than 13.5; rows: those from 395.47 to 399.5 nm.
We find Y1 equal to 44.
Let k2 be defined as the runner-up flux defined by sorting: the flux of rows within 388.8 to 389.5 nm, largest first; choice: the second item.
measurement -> 10.4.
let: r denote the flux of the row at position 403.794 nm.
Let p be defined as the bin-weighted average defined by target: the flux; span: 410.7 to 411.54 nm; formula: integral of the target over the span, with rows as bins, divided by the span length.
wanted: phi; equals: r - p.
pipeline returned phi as 6.6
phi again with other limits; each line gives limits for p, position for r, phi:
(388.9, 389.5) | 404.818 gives 5.0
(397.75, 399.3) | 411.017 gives -2.8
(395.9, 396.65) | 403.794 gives 6.0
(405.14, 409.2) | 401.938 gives 2.5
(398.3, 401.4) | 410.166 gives -7.4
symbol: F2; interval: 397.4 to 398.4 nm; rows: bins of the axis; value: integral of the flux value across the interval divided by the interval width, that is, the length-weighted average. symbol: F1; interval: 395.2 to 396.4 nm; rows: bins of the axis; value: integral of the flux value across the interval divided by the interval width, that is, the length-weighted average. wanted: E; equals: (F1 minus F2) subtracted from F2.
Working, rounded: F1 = 11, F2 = 10.3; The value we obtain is 9.7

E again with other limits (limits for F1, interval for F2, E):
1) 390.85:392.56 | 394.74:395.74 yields 10.4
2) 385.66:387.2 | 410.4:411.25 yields 3.4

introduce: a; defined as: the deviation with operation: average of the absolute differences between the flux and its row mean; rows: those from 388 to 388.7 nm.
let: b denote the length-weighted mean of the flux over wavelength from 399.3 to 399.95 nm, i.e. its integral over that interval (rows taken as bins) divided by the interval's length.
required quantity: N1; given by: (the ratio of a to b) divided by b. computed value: 0.0034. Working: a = 0.60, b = 13.3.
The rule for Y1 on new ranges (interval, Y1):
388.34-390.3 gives 22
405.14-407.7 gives 10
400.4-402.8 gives 0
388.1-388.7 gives 7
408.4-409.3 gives 9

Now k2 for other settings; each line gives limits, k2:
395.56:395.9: 11.2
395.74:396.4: 10.7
